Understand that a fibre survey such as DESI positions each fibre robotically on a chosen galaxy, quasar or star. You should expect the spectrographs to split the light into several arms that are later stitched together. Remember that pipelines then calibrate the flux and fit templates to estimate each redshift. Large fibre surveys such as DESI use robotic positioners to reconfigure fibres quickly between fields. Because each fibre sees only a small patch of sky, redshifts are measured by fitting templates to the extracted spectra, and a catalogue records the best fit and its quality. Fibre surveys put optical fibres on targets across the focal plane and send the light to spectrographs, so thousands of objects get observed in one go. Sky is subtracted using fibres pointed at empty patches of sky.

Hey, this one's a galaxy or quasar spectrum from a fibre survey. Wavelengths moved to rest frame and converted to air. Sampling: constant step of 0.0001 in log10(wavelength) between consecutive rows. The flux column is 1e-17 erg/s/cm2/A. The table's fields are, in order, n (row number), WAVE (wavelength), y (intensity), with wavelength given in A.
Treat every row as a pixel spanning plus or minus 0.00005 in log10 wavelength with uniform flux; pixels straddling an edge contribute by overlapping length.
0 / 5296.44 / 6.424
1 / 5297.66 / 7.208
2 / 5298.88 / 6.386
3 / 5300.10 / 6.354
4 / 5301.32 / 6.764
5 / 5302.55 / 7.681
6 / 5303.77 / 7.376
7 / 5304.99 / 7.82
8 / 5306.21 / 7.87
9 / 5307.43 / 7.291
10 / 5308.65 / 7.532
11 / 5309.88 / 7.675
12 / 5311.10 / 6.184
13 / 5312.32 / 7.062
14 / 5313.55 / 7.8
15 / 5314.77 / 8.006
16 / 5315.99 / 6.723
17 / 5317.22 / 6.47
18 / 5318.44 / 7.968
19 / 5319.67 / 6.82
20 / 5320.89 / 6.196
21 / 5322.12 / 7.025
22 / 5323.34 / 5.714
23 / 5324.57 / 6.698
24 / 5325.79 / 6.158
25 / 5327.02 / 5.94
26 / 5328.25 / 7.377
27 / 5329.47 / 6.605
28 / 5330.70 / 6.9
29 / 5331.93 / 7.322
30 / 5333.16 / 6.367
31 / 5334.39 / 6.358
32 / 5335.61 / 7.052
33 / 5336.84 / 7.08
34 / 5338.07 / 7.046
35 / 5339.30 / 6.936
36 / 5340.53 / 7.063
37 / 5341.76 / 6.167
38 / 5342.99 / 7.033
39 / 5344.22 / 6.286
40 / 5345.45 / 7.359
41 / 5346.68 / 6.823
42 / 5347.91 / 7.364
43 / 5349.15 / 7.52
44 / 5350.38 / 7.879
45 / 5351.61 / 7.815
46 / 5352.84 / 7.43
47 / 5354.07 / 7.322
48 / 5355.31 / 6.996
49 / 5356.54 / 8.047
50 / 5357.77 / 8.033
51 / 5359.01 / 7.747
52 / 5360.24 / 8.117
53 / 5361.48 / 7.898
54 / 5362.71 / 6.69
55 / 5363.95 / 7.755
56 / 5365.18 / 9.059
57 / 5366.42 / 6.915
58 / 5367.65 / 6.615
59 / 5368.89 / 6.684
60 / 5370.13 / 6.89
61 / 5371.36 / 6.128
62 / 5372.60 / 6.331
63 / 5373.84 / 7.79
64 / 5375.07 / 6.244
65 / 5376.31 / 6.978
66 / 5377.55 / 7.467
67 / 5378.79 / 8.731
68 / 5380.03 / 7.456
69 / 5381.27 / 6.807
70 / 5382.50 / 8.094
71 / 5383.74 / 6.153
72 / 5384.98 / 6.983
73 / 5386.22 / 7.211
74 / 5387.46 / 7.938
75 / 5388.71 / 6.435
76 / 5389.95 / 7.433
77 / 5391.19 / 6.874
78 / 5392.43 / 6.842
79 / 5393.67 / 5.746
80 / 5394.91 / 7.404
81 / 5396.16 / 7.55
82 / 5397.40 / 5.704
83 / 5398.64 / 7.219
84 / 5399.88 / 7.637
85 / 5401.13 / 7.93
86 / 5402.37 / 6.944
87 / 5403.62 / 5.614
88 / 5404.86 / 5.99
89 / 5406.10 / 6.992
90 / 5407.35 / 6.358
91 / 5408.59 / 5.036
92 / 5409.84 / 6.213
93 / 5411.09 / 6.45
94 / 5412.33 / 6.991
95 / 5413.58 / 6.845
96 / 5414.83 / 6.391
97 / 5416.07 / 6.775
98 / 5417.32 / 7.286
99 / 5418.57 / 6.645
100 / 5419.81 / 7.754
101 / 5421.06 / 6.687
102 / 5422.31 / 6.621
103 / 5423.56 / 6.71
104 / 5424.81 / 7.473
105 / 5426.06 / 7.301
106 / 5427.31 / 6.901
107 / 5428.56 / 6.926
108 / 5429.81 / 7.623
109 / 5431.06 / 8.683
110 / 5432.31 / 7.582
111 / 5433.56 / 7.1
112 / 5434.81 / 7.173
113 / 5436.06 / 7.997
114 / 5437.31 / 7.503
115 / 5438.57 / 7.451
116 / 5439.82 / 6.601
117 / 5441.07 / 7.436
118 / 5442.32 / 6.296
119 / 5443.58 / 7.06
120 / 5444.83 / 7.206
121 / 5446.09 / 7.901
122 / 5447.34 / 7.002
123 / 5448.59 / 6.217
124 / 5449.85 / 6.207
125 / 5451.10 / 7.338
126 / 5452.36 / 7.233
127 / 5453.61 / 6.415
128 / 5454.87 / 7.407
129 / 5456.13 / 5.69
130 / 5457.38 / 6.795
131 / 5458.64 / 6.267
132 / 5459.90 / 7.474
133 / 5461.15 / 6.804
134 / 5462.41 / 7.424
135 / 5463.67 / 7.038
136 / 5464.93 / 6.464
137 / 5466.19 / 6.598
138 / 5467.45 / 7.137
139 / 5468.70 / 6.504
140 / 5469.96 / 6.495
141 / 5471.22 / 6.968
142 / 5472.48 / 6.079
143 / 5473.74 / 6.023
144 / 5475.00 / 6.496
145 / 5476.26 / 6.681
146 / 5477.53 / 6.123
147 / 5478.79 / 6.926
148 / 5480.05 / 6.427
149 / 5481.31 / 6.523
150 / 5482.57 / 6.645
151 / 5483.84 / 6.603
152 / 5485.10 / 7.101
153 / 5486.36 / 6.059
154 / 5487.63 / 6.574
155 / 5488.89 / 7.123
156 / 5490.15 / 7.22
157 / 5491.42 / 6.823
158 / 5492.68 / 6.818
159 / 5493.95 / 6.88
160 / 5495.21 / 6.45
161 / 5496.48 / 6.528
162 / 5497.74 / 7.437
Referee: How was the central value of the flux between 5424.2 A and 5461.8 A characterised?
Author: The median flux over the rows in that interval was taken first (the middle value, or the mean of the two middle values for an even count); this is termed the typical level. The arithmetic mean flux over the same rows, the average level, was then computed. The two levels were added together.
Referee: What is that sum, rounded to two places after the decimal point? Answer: 14.29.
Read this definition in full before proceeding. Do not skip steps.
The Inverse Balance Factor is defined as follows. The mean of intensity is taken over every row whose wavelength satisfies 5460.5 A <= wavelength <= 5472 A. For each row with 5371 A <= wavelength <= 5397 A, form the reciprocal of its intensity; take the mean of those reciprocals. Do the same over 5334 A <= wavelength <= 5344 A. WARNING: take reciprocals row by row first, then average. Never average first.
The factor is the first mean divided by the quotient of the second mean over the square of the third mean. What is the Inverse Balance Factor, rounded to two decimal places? 1.03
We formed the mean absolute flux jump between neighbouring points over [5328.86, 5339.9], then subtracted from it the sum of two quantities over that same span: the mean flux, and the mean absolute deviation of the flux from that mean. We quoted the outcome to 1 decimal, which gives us -6.8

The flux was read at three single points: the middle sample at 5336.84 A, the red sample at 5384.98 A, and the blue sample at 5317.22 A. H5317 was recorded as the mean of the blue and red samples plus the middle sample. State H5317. 13.8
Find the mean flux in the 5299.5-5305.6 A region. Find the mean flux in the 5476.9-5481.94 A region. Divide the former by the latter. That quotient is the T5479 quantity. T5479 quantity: 1.11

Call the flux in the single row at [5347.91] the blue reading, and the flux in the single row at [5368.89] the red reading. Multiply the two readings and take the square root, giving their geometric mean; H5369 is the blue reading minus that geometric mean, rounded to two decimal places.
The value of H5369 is 0.35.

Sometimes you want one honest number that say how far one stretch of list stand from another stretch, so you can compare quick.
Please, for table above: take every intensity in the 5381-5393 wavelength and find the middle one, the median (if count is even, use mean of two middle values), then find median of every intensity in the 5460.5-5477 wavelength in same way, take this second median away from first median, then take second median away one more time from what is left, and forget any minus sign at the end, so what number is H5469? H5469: 6.3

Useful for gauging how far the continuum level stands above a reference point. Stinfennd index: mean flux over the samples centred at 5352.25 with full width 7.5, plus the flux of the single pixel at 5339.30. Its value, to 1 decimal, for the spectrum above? 14.4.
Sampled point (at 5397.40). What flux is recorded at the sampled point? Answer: 5.704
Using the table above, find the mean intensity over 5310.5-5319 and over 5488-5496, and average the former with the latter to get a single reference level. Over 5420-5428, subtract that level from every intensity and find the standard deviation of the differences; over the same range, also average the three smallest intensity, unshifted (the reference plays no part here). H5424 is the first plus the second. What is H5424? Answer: 7.0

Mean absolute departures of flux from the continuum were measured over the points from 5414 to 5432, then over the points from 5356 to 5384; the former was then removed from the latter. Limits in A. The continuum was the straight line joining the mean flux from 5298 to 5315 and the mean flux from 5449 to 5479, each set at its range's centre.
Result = 0.25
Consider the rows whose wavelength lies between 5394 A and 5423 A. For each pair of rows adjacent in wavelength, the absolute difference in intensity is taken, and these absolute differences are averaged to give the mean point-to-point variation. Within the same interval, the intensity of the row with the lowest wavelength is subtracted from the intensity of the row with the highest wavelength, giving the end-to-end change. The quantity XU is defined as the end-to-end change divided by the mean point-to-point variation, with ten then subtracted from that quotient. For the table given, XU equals -11.1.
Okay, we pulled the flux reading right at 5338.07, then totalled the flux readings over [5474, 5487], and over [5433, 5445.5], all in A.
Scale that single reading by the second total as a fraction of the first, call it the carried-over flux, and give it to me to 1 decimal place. 7.7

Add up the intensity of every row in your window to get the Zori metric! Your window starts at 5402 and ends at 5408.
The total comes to 31.9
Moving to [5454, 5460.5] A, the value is 33.6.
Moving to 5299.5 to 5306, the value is 36.0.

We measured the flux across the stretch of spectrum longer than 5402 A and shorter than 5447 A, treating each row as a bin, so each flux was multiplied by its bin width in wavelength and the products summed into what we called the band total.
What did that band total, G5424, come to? 313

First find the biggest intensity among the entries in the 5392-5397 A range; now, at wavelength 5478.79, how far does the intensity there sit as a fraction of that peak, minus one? -0.083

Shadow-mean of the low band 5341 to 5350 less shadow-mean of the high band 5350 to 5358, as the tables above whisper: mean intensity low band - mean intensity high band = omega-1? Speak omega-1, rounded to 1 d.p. -0.7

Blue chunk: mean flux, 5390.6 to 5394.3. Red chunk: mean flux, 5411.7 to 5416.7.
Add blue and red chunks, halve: 6.6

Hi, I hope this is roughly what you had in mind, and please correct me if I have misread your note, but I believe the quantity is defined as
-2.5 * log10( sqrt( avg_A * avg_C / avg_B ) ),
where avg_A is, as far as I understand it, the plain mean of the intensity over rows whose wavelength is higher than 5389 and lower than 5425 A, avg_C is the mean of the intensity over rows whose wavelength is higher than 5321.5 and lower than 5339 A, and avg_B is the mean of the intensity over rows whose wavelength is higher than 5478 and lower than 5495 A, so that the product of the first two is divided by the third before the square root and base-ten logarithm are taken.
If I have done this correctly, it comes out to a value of -1.03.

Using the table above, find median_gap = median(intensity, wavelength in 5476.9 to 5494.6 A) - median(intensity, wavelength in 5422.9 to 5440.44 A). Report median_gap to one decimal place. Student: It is -0.6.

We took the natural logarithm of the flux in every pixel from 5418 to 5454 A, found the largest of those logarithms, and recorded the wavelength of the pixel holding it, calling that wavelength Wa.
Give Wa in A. 5431.06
